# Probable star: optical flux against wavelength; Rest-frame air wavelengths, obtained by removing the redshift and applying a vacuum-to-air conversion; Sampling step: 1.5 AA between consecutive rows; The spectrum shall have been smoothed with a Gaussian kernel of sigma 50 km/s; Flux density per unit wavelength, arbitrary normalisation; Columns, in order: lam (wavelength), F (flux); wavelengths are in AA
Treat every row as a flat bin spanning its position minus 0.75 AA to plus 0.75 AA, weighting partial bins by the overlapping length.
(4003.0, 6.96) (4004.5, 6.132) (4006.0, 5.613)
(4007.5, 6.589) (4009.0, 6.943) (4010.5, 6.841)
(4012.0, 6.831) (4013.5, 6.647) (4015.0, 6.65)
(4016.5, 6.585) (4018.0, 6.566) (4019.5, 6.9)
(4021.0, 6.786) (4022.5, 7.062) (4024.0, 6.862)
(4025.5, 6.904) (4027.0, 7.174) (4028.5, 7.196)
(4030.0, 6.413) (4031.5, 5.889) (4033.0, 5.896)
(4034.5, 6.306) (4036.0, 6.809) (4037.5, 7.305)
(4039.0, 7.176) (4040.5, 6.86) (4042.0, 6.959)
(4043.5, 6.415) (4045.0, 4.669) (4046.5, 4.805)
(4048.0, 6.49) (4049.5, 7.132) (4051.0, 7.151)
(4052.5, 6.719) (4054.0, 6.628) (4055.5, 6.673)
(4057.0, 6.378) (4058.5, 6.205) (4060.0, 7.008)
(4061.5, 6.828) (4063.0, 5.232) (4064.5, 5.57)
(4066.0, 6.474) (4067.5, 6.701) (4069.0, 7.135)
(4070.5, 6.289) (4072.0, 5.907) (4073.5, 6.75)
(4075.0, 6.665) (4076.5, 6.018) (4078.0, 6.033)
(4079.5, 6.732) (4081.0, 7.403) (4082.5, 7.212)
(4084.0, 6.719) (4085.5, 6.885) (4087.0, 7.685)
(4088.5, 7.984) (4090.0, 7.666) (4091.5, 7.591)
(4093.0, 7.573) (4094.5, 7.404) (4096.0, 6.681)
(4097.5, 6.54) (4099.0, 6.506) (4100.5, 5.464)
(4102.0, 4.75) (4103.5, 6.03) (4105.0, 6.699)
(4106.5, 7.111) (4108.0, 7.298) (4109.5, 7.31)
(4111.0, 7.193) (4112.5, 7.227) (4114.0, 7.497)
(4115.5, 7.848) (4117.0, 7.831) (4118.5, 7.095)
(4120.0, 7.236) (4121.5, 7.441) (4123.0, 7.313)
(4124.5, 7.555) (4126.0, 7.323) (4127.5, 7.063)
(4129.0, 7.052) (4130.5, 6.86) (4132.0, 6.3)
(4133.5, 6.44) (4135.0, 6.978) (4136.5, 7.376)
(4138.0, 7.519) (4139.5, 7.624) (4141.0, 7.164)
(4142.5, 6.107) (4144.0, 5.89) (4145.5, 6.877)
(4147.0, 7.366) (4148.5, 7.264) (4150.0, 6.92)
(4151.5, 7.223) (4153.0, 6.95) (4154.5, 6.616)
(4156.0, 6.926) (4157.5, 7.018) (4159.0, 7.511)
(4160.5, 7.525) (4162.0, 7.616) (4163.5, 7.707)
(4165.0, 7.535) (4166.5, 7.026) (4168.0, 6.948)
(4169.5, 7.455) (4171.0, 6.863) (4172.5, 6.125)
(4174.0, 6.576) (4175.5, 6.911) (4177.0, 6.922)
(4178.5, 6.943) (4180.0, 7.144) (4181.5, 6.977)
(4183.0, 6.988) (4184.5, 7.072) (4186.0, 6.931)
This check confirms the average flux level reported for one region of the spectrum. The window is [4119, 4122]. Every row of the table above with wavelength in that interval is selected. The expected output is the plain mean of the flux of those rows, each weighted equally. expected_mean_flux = 7.3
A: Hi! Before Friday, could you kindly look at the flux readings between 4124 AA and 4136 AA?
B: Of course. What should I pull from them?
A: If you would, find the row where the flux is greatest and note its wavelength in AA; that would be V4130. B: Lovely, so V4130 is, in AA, 4124.5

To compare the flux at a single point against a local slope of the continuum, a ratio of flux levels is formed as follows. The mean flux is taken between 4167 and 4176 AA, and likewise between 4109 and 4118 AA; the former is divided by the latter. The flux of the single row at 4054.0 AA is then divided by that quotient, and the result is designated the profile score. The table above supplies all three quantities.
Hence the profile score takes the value 7.3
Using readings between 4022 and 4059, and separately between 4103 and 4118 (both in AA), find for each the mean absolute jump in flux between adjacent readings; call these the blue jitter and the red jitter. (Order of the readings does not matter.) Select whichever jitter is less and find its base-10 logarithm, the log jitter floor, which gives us -0.64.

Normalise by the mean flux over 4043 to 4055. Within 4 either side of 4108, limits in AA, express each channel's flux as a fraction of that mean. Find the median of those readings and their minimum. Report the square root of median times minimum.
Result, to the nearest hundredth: 1.11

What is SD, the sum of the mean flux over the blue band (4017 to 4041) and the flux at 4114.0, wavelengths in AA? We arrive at 14.3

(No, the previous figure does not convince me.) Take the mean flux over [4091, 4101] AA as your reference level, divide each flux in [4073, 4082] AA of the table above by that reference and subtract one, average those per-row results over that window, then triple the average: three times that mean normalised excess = -0.10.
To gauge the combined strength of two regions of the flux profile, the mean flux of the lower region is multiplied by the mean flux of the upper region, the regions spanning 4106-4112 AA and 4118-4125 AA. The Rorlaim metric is 53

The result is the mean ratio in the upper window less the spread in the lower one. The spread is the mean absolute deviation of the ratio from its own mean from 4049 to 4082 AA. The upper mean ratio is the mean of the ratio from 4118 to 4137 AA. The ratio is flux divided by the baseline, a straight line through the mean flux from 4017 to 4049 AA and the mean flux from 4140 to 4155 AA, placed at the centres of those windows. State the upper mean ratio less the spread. 0.98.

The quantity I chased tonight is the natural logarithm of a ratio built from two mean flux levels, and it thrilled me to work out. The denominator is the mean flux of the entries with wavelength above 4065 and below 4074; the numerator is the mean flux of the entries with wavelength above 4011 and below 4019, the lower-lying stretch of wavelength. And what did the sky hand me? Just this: 0.02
